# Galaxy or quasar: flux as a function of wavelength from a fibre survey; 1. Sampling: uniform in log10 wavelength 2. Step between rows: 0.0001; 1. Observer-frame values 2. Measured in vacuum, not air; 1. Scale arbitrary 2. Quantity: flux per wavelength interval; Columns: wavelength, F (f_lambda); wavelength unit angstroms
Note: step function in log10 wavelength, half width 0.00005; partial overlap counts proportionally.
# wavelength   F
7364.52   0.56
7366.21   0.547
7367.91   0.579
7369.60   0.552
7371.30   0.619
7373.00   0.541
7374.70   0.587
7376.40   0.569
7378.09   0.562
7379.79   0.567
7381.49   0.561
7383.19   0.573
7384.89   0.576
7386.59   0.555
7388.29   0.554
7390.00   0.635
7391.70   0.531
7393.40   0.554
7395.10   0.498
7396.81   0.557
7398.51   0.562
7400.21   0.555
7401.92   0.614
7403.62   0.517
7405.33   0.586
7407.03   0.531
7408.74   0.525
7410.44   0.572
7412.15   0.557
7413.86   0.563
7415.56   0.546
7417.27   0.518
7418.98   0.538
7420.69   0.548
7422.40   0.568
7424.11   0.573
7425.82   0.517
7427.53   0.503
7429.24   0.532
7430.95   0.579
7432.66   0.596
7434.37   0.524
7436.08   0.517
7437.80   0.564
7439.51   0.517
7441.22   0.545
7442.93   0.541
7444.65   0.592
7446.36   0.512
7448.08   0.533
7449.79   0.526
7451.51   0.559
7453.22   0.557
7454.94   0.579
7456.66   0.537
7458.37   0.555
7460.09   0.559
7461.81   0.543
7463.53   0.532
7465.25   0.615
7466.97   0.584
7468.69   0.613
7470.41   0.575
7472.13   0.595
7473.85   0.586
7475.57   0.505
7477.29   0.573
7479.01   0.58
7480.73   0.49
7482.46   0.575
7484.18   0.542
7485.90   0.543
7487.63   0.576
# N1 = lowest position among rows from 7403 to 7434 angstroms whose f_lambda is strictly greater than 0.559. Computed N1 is 7405.33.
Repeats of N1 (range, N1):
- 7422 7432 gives 7422.40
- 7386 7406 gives 7390.00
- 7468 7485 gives 7468.69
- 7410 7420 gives 7410.44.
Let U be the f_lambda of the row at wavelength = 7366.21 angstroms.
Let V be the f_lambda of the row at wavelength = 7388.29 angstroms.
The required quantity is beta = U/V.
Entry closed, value 0.99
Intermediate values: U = 0.547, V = 0.554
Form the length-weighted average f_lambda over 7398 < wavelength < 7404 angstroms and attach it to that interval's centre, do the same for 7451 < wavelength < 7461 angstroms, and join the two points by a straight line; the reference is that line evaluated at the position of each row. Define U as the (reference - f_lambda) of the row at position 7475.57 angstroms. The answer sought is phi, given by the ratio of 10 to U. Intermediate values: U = 0.050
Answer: 201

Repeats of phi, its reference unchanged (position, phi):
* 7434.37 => 271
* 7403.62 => 207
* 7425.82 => 222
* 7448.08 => 387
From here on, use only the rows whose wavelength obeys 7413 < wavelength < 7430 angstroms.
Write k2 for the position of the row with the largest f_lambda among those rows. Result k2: 7424.11 angstroms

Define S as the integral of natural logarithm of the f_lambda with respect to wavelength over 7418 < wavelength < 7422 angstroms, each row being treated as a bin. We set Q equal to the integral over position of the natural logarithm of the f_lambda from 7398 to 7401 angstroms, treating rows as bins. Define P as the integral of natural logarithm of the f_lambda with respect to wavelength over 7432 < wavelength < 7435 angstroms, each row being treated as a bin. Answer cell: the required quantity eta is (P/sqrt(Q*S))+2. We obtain 1.2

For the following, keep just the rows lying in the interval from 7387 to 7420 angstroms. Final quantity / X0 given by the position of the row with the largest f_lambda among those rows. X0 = 7390.00 angstroms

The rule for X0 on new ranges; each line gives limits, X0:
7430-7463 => 7432.66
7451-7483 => 7465.25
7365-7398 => 7390.00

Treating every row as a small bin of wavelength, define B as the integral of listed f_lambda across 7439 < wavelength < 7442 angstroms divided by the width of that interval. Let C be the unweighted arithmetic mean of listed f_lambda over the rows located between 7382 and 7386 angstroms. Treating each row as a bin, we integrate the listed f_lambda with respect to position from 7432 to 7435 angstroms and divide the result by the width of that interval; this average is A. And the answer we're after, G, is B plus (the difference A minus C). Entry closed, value 0.519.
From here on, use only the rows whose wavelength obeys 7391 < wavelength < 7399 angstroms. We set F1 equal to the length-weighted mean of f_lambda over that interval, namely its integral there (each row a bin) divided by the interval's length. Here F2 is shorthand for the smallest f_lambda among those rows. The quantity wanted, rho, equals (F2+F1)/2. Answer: 0.519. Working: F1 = 0.540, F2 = 0.498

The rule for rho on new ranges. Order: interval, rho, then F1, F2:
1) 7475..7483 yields 0.517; 0.545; 0.49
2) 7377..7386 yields 0.564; 0.568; 0.561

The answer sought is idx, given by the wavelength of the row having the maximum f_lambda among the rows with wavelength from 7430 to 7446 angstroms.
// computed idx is 7432.66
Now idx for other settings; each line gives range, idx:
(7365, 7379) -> 7371.30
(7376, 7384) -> 7383.19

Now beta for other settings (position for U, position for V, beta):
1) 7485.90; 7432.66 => 0.91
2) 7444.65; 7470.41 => 1.03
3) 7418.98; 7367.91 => 0.93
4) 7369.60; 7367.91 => 0.95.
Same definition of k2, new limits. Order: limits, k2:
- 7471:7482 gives 7472.13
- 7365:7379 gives 7371.30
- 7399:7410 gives 7401.92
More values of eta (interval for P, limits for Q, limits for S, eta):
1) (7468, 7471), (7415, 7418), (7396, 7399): 1.1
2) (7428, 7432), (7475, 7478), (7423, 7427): 0.9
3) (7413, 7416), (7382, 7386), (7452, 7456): 1.2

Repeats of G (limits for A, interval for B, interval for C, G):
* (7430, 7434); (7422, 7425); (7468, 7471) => 0.555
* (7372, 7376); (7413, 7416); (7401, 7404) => 0.557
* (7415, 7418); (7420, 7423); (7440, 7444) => 0.545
